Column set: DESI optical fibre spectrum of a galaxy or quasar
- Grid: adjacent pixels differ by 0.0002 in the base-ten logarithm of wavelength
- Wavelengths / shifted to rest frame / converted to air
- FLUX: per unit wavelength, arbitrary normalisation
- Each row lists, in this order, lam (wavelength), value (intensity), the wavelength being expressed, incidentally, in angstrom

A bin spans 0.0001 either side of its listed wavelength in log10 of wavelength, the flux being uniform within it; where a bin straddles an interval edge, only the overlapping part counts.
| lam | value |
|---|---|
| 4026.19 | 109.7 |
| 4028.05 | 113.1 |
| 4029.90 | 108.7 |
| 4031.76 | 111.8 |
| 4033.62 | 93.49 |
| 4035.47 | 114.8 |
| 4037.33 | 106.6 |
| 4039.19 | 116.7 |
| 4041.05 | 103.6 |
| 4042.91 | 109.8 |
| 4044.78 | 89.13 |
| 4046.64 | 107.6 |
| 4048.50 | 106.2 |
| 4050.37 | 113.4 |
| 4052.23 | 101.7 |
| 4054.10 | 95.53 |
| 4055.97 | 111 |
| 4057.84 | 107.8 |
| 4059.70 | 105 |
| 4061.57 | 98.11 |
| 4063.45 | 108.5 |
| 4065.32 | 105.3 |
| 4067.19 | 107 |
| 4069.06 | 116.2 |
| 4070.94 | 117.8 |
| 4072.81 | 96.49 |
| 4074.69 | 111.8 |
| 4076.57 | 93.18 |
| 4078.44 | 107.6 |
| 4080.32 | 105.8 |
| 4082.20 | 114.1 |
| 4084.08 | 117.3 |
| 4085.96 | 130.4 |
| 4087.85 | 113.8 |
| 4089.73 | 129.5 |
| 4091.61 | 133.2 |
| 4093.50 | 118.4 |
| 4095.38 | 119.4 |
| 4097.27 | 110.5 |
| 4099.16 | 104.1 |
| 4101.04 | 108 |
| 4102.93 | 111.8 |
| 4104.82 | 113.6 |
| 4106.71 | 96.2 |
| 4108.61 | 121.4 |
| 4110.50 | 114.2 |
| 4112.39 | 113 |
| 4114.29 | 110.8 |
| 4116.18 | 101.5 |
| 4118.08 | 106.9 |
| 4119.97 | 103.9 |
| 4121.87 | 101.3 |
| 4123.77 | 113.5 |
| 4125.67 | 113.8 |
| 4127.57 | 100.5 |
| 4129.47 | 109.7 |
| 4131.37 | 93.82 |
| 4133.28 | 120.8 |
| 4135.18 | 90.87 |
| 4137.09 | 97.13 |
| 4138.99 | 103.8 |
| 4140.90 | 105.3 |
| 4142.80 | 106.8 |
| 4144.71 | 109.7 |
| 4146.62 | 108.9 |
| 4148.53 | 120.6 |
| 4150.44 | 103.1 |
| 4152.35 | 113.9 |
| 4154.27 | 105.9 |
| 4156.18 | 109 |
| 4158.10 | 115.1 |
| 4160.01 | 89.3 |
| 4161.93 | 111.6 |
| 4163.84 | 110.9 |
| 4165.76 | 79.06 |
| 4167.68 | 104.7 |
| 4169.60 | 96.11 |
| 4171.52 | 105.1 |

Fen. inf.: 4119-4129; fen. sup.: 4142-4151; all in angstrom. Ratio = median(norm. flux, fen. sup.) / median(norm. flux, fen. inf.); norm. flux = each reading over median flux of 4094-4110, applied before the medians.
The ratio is 1.05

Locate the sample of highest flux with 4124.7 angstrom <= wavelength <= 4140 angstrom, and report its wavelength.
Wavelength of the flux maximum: 4133.28 angstrom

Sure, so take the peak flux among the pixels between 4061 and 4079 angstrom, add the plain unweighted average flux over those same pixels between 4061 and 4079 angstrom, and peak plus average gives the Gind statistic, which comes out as 224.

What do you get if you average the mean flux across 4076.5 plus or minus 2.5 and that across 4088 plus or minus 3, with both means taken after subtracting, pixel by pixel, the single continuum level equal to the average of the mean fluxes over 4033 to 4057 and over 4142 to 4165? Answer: 7.3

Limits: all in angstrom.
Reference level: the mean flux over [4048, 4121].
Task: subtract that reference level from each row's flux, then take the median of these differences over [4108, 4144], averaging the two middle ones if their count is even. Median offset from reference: -3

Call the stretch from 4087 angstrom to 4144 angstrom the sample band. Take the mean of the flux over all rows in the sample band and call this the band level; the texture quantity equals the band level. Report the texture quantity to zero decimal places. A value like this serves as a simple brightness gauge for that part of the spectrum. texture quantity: 110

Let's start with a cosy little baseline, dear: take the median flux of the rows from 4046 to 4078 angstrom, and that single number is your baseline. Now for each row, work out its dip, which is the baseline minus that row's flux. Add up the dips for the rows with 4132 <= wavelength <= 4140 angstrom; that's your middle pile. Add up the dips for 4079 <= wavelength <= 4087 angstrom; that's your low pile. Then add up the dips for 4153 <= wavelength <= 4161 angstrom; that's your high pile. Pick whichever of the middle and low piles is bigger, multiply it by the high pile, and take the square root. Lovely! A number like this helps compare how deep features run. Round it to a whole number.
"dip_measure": 12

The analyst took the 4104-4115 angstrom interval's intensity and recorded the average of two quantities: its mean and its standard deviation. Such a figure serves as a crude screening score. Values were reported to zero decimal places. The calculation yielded 60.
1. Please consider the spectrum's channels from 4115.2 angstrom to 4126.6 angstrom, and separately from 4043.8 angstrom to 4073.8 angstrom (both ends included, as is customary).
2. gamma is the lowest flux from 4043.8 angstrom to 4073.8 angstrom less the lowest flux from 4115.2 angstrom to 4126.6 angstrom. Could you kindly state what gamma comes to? -12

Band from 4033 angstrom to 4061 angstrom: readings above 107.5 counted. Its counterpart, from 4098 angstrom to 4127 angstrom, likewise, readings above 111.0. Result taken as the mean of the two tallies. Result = 7.0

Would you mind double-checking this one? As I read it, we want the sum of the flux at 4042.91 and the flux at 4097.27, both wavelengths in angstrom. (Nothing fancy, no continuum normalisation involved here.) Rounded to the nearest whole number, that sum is 220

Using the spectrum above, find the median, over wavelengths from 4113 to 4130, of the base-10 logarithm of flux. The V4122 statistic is 2.03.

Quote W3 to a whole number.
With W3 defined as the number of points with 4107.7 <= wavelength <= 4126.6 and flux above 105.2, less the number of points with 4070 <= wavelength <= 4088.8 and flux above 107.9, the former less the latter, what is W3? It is 1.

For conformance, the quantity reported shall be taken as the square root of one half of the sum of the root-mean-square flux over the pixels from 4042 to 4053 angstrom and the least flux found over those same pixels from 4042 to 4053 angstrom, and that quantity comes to 9.9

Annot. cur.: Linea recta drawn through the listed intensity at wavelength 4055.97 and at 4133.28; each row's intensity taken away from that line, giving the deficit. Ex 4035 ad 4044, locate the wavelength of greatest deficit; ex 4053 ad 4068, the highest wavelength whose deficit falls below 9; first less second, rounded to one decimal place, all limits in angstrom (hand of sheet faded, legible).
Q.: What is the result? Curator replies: -26.1 angstrom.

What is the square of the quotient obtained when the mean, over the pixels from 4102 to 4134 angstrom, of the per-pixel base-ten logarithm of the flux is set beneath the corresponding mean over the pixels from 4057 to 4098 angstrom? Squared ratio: 1.01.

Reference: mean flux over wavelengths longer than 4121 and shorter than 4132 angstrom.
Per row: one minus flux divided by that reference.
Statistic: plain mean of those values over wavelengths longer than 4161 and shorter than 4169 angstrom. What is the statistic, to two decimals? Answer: 0.04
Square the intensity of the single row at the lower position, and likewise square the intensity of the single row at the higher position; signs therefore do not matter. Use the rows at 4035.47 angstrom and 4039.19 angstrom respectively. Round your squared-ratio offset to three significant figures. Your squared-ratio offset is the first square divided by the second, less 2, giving -1.03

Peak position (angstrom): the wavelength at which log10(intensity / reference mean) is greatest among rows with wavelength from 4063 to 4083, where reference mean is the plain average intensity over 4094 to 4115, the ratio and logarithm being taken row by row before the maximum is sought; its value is 4070.94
